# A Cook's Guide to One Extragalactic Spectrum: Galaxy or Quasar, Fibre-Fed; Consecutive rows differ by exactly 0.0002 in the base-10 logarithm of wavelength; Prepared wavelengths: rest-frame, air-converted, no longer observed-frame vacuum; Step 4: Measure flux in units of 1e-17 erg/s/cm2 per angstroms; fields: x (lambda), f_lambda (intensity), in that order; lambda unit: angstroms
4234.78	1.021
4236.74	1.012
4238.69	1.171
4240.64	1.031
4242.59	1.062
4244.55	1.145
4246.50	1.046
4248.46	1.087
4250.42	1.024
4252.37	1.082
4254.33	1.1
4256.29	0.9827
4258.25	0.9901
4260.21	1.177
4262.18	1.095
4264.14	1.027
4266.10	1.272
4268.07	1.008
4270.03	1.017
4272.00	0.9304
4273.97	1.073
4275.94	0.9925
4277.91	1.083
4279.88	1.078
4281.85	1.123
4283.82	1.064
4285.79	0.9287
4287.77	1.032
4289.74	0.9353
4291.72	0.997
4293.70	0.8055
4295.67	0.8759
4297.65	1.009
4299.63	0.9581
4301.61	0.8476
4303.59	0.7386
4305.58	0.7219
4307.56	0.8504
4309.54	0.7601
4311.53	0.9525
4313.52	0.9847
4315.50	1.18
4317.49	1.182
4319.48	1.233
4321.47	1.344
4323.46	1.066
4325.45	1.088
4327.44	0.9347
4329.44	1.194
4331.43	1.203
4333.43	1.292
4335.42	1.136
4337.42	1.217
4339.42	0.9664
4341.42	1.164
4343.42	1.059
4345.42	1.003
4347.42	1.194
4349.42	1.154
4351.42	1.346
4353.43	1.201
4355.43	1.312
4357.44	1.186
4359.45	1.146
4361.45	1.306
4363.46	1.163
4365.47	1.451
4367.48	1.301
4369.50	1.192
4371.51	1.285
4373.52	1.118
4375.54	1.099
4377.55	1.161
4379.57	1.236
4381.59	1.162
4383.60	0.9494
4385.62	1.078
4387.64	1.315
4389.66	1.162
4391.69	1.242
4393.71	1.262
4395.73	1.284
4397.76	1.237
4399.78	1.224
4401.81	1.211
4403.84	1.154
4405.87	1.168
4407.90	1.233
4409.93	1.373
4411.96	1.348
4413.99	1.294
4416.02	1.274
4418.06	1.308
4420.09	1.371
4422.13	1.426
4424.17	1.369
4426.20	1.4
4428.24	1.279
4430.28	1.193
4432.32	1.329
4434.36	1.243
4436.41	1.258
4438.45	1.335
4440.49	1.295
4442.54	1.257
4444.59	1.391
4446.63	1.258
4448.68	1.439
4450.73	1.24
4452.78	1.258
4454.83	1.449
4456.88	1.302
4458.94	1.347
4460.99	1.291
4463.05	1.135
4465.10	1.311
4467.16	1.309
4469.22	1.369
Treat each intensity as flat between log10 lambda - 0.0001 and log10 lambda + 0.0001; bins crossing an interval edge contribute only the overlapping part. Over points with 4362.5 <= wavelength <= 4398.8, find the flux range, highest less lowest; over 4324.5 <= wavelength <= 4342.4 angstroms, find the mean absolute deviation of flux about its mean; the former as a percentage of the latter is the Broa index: 552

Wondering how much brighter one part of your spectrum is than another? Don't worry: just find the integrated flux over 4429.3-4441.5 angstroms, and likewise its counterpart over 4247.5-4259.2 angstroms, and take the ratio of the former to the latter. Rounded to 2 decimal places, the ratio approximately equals 1.27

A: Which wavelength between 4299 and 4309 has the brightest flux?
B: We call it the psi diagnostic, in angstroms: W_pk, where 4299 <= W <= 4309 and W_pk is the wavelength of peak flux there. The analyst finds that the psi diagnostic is 4299.63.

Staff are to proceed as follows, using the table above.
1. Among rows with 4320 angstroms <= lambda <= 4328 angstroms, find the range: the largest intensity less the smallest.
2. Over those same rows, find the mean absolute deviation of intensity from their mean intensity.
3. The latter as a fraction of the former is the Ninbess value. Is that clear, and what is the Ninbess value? 0.29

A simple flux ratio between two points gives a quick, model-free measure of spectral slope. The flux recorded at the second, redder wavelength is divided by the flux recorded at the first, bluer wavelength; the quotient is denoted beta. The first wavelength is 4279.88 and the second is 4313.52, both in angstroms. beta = 0.91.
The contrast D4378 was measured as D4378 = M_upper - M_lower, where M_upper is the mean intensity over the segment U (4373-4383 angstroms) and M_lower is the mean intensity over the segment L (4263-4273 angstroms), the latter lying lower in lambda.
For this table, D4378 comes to 0.10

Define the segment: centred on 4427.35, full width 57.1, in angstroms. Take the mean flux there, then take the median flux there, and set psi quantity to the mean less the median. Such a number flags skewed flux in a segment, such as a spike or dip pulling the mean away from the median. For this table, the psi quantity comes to 0.013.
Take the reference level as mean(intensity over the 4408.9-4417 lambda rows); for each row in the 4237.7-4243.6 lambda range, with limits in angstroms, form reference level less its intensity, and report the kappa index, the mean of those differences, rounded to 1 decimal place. 0.2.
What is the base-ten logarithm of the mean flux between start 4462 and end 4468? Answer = 0.097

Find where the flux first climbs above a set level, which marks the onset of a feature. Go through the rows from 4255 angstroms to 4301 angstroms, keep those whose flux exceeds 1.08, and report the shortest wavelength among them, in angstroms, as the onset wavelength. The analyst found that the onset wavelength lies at 4260.21 angstroms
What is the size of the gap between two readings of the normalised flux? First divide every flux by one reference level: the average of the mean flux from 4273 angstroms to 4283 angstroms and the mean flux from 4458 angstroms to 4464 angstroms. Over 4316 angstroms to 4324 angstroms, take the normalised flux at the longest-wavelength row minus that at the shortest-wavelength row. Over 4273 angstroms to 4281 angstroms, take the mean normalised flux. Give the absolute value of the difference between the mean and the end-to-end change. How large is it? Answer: 1.01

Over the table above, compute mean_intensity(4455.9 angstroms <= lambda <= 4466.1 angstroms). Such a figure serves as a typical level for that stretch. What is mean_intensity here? 1.28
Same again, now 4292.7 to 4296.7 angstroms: 0.84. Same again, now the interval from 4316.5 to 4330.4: 1.15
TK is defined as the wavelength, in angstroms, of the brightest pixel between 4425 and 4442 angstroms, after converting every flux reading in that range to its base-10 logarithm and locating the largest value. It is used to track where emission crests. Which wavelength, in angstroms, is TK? 4426.20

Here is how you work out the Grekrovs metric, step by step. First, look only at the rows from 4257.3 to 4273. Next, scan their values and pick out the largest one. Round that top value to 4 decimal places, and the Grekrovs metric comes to 1.2720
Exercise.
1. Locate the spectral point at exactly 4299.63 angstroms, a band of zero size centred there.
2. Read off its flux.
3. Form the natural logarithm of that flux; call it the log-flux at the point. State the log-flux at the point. -0.043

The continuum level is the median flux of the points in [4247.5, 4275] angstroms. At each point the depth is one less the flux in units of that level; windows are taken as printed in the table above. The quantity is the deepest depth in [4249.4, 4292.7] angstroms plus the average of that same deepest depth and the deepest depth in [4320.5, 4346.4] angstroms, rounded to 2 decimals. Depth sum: 0.23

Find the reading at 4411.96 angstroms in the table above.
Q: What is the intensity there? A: 1.348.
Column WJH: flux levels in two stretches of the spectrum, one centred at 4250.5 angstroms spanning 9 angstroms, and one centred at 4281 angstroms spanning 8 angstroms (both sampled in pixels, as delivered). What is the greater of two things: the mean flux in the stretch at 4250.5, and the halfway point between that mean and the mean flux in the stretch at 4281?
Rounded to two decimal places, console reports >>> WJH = 1.08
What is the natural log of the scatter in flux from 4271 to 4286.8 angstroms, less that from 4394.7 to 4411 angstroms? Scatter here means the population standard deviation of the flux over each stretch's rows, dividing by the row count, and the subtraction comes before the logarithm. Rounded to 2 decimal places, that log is -5.36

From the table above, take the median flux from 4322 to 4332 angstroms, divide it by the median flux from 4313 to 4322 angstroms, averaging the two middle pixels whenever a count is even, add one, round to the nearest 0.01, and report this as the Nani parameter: 1.92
